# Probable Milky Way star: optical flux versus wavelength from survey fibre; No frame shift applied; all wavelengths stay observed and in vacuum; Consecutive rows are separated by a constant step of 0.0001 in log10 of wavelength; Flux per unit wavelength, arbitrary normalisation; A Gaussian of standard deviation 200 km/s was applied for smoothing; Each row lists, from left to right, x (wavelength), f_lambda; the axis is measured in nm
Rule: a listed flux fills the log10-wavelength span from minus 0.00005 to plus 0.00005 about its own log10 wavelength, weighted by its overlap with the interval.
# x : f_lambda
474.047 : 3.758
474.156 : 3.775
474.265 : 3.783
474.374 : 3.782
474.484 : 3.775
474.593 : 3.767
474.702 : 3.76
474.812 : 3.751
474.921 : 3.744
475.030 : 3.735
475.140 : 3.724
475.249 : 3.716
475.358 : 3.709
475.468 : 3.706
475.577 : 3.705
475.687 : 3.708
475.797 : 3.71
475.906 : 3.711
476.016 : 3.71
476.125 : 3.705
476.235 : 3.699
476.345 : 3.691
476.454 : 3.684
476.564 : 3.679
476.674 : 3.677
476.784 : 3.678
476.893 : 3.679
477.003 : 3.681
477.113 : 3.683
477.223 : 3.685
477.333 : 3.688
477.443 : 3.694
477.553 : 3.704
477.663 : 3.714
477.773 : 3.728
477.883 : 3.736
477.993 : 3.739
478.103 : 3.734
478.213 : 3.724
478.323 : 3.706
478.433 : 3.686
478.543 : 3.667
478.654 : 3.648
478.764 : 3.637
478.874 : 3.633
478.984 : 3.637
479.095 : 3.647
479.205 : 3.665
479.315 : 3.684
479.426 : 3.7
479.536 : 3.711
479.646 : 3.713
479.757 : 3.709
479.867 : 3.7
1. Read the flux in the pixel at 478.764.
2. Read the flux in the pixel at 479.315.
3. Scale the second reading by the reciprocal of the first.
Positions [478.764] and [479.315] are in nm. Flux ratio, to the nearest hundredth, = 1.01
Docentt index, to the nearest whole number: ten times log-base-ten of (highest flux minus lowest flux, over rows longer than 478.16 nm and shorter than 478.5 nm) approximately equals -14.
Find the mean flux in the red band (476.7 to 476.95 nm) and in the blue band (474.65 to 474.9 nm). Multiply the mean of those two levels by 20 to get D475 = 74.3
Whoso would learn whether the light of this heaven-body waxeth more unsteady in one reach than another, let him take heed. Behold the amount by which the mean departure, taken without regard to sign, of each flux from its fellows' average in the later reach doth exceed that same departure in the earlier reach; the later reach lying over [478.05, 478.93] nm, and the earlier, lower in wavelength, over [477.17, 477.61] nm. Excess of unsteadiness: 0.027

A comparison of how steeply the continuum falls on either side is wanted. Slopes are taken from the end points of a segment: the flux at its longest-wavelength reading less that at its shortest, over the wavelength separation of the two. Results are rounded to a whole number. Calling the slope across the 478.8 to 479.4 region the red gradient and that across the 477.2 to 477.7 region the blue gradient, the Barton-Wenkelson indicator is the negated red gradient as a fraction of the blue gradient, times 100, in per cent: -175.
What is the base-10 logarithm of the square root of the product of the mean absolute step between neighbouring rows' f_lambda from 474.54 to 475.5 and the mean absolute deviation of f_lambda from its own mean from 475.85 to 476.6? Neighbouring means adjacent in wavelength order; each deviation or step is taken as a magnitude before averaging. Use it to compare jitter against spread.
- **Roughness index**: -2.05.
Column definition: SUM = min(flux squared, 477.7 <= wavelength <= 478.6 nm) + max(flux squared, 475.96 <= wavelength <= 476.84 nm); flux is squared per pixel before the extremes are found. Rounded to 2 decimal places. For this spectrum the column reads 27.21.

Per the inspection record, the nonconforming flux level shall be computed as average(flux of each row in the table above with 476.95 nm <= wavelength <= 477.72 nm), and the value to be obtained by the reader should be 3.69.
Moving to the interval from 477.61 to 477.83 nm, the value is 3.72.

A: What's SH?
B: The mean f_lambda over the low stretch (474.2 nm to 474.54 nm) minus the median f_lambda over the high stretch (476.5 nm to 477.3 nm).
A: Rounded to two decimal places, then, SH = 0.10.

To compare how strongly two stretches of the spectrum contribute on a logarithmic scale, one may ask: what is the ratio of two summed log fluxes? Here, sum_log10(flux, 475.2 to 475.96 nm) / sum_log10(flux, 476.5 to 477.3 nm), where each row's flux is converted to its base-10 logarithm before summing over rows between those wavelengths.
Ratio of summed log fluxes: 1.01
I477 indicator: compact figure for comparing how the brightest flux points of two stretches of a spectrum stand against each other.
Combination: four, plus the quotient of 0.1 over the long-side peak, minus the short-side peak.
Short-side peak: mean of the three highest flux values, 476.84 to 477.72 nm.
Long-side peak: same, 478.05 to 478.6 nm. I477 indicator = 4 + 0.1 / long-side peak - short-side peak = 0.323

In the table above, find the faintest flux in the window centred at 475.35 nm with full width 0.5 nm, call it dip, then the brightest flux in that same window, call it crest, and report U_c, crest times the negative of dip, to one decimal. -13.8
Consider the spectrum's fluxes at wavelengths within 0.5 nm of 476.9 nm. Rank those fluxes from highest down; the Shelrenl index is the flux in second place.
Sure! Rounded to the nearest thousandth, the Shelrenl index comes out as 3.685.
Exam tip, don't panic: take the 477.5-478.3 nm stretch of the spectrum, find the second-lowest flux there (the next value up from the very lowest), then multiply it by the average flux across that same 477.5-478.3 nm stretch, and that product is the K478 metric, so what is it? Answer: 13.8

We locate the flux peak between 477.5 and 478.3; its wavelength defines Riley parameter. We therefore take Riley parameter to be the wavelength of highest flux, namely 477.993 nm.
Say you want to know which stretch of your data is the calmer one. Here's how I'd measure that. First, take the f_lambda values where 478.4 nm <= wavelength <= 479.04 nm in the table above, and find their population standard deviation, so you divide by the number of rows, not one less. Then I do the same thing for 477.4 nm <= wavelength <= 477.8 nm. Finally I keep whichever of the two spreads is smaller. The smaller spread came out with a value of 0.013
